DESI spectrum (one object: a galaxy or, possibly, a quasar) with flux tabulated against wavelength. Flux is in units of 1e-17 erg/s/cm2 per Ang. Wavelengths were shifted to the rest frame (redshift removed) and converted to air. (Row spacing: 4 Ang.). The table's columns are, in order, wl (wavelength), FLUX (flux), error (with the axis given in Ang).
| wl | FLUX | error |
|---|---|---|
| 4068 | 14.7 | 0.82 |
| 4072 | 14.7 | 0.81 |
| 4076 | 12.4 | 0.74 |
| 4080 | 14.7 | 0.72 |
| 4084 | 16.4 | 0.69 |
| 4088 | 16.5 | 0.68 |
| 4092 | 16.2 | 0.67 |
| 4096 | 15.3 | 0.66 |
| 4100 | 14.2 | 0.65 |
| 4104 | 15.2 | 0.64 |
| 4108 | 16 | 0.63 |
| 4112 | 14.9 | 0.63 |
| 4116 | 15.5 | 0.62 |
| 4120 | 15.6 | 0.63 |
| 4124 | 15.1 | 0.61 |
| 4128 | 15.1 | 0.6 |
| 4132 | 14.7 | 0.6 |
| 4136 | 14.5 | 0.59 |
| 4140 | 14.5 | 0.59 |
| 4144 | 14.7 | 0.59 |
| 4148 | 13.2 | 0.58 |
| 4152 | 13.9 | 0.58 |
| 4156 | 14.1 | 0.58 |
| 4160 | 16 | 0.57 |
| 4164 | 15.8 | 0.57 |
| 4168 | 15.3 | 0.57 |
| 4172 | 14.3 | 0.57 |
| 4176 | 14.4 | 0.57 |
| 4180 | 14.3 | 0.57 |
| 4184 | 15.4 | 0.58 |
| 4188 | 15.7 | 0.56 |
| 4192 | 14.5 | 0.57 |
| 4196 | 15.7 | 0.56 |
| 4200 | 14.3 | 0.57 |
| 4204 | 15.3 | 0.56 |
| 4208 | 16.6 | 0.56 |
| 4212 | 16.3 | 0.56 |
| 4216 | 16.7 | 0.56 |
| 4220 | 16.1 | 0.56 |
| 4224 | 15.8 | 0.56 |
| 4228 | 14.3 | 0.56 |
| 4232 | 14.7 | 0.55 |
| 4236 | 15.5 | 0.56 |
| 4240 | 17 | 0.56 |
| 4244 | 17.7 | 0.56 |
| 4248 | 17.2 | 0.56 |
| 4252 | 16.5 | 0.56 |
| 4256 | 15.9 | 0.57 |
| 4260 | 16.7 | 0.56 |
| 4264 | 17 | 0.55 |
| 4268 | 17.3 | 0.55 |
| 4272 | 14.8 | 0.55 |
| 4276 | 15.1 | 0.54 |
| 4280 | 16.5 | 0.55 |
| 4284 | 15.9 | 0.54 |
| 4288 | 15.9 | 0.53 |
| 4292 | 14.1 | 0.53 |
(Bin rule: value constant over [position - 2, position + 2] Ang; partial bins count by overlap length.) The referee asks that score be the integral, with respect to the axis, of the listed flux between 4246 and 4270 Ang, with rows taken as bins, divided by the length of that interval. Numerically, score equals 16.8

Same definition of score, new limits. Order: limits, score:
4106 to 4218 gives 15.1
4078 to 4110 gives 15.6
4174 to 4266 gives 15.8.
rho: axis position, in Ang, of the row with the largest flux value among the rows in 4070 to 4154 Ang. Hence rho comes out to 4088 Ang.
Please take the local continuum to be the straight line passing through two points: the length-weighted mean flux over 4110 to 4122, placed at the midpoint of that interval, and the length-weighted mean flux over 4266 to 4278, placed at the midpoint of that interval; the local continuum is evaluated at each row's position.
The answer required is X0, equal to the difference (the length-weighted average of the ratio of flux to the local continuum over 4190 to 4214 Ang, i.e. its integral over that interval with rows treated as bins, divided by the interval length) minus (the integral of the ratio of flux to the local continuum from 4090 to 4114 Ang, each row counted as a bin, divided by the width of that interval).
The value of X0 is -0.01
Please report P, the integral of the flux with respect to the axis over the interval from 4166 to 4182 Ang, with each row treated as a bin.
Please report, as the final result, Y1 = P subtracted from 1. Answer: -232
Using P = 233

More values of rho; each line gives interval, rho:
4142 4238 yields 4216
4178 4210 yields 4208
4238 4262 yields 4244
